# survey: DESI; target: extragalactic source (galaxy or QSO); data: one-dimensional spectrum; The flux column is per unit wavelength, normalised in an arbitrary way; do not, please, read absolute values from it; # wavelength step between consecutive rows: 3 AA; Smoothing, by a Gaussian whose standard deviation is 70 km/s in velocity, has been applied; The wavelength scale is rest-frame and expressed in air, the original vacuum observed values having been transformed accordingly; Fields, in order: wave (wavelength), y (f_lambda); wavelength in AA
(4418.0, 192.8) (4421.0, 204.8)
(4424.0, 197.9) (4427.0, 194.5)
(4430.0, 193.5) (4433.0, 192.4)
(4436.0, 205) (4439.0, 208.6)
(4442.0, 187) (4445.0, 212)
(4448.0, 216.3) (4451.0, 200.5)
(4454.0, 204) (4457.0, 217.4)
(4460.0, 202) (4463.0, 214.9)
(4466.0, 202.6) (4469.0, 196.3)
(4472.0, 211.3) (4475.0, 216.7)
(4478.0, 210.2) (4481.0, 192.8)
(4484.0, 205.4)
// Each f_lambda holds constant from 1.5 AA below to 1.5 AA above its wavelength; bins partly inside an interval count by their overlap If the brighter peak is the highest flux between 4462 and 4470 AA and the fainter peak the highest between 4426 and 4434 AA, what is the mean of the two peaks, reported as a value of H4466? 205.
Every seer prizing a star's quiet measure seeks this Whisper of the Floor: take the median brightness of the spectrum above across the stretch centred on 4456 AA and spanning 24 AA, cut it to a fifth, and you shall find 41.6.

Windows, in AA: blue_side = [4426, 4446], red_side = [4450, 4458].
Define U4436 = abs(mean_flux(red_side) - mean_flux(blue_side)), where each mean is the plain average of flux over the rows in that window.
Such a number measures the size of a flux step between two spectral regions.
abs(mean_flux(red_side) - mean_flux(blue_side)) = 8.3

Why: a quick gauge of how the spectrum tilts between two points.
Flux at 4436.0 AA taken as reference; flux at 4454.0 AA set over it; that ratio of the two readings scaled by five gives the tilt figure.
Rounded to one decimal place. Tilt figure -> 5.0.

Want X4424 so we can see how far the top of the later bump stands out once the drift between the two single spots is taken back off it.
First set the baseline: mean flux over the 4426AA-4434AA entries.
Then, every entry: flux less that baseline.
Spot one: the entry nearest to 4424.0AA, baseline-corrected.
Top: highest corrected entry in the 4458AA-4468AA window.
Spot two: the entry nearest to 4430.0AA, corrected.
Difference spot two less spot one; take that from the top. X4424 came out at 26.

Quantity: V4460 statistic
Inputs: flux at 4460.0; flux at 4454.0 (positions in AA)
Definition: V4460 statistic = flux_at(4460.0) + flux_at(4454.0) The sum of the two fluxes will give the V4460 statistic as 406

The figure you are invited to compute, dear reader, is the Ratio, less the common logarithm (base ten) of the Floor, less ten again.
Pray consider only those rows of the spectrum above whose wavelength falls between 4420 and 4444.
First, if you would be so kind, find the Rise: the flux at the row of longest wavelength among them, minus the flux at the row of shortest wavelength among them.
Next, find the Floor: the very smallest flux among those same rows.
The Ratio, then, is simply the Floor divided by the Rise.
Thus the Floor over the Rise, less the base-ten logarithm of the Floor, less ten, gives -23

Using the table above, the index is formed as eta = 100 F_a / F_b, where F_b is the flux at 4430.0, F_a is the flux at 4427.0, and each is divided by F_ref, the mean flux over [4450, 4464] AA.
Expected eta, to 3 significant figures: 101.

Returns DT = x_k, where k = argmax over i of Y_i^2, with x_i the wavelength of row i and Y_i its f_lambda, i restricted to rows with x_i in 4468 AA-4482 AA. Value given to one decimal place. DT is 4475.0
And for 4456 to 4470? 4457.0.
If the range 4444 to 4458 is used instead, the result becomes 4457.0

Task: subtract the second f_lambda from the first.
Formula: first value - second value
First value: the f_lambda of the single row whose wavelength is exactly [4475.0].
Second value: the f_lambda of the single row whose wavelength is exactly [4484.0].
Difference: 11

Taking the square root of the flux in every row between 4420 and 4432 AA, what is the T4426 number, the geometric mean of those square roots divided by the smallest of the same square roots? 1.01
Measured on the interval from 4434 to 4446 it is 1.04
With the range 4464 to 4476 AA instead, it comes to 1.03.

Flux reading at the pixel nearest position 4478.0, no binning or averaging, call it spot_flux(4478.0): 210.2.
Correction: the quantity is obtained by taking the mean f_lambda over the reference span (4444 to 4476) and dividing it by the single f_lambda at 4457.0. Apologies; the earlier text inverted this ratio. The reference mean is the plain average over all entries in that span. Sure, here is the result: 0.96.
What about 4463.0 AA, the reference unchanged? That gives 0.97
